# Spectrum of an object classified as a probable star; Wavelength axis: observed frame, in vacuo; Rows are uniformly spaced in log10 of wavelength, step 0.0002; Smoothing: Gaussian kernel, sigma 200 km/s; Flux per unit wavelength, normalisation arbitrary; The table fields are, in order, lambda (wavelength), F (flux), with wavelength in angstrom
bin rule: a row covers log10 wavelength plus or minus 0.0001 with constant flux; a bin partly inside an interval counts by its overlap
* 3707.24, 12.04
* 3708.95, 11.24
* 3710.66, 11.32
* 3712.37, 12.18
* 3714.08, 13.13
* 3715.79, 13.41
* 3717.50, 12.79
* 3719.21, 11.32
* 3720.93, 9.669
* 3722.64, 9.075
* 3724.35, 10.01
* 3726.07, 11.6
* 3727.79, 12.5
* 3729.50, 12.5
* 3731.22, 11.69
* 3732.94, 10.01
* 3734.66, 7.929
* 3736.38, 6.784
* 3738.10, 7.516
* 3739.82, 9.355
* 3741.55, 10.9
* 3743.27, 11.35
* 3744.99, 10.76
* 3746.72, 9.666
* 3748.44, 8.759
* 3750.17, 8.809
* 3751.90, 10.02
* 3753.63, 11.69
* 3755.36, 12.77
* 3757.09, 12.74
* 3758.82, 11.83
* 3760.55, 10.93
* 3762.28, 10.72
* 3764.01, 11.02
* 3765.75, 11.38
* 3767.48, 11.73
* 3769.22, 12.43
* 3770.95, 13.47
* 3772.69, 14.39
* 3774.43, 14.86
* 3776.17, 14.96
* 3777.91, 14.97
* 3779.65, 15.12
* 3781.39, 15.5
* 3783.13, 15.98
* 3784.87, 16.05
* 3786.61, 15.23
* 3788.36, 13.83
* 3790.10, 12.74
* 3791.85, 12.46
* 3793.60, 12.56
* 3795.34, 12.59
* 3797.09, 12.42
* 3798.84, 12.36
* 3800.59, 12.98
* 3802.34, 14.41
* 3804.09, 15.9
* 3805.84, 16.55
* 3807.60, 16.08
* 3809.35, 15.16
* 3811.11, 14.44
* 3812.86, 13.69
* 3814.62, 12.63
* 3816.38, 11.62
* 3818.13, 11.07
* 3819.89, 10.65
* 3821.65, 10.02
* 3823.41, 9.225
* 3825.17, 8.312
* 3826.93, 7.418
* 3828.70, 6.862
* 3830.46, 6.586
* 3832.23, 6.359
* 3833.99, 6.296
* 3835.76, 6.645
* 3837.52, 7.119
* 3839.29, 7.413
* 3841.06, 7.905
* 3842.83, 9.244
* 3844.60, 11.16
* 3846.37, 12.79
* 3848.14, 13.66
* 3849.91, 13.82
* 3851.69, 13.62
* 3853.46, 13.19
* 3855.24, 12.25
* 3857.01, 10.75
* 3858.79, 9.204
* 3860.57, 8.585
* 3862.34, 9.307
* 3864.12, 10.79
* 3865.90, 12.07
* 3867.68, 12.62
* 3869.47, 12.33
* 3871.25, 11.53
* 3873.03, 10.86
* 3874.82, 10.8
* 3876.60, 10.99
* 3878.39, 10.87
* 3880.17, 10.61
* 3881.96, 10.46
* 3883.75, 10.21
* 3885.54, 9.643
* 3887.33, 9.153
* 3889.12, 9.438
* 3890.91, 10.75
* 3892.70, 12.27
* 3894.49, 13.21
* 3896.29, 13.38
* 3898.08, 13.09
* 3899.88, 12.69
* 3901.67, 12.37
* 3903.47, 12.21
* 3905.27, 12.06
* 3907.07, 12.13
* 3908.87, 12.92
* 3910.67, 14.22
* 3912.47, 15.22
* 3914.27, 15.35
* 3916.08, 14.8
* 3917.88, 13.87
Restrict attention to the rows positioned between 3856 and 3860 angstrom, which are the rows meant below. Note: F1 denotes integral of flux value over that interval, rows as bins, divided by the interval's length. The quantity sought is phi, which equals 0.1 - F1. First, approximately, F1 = 9.9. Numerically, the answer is -10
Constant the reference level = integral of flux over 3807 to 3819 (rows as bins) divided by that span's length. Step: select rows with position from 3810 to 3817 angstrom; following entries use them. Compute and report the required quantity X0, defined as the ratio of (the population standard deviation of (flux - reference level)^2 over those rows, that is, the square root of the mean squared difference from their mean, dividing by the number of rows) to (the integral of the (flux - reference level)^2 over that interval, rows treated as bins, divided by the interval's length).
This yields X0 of 1.0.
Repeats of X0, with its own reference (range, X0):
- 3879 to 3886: 0.2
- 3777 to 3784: 0.4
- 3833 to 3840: 0.1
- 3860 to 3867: 0.7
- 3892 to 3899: 1.5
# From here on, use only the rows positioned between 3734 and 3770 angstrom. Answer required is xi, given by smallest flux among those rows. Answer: 6.784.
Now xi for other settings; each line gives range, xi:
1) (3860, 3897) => 8.585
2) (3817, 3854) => 6.296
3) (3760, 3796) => 10.72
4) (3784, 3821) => 10.65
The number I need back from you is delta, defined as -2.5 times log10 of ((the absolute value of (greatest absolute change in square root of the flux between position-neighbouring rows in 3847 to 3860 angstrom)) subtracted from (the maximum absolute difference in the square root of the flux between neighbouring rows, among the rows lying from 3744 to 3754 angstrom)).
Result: 5.1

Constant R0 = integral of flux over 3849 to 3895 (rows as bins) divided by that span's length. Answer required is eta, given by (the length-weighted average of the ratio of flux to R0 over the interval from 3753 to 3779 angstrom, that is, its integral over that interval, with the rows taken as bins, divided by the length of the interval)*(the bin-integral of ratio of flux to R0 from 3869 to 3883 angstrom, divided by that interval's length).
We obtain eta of 1.13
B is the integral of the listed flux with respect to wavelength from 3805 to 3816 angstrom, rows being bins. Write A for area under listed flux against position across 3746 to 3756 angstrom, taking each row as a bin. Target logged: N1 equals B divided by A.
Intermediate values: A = 102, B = 161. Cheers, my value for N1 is 1.6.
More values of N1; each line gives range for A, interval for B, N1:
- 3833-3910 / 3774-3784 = 0.2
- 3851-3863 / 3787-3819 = 3.3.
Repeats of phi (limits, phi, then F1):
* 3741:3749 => -10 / 10.3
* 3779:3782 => -15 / 15.3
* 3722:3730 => -11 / 11.1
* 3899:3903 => -12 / 12.5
